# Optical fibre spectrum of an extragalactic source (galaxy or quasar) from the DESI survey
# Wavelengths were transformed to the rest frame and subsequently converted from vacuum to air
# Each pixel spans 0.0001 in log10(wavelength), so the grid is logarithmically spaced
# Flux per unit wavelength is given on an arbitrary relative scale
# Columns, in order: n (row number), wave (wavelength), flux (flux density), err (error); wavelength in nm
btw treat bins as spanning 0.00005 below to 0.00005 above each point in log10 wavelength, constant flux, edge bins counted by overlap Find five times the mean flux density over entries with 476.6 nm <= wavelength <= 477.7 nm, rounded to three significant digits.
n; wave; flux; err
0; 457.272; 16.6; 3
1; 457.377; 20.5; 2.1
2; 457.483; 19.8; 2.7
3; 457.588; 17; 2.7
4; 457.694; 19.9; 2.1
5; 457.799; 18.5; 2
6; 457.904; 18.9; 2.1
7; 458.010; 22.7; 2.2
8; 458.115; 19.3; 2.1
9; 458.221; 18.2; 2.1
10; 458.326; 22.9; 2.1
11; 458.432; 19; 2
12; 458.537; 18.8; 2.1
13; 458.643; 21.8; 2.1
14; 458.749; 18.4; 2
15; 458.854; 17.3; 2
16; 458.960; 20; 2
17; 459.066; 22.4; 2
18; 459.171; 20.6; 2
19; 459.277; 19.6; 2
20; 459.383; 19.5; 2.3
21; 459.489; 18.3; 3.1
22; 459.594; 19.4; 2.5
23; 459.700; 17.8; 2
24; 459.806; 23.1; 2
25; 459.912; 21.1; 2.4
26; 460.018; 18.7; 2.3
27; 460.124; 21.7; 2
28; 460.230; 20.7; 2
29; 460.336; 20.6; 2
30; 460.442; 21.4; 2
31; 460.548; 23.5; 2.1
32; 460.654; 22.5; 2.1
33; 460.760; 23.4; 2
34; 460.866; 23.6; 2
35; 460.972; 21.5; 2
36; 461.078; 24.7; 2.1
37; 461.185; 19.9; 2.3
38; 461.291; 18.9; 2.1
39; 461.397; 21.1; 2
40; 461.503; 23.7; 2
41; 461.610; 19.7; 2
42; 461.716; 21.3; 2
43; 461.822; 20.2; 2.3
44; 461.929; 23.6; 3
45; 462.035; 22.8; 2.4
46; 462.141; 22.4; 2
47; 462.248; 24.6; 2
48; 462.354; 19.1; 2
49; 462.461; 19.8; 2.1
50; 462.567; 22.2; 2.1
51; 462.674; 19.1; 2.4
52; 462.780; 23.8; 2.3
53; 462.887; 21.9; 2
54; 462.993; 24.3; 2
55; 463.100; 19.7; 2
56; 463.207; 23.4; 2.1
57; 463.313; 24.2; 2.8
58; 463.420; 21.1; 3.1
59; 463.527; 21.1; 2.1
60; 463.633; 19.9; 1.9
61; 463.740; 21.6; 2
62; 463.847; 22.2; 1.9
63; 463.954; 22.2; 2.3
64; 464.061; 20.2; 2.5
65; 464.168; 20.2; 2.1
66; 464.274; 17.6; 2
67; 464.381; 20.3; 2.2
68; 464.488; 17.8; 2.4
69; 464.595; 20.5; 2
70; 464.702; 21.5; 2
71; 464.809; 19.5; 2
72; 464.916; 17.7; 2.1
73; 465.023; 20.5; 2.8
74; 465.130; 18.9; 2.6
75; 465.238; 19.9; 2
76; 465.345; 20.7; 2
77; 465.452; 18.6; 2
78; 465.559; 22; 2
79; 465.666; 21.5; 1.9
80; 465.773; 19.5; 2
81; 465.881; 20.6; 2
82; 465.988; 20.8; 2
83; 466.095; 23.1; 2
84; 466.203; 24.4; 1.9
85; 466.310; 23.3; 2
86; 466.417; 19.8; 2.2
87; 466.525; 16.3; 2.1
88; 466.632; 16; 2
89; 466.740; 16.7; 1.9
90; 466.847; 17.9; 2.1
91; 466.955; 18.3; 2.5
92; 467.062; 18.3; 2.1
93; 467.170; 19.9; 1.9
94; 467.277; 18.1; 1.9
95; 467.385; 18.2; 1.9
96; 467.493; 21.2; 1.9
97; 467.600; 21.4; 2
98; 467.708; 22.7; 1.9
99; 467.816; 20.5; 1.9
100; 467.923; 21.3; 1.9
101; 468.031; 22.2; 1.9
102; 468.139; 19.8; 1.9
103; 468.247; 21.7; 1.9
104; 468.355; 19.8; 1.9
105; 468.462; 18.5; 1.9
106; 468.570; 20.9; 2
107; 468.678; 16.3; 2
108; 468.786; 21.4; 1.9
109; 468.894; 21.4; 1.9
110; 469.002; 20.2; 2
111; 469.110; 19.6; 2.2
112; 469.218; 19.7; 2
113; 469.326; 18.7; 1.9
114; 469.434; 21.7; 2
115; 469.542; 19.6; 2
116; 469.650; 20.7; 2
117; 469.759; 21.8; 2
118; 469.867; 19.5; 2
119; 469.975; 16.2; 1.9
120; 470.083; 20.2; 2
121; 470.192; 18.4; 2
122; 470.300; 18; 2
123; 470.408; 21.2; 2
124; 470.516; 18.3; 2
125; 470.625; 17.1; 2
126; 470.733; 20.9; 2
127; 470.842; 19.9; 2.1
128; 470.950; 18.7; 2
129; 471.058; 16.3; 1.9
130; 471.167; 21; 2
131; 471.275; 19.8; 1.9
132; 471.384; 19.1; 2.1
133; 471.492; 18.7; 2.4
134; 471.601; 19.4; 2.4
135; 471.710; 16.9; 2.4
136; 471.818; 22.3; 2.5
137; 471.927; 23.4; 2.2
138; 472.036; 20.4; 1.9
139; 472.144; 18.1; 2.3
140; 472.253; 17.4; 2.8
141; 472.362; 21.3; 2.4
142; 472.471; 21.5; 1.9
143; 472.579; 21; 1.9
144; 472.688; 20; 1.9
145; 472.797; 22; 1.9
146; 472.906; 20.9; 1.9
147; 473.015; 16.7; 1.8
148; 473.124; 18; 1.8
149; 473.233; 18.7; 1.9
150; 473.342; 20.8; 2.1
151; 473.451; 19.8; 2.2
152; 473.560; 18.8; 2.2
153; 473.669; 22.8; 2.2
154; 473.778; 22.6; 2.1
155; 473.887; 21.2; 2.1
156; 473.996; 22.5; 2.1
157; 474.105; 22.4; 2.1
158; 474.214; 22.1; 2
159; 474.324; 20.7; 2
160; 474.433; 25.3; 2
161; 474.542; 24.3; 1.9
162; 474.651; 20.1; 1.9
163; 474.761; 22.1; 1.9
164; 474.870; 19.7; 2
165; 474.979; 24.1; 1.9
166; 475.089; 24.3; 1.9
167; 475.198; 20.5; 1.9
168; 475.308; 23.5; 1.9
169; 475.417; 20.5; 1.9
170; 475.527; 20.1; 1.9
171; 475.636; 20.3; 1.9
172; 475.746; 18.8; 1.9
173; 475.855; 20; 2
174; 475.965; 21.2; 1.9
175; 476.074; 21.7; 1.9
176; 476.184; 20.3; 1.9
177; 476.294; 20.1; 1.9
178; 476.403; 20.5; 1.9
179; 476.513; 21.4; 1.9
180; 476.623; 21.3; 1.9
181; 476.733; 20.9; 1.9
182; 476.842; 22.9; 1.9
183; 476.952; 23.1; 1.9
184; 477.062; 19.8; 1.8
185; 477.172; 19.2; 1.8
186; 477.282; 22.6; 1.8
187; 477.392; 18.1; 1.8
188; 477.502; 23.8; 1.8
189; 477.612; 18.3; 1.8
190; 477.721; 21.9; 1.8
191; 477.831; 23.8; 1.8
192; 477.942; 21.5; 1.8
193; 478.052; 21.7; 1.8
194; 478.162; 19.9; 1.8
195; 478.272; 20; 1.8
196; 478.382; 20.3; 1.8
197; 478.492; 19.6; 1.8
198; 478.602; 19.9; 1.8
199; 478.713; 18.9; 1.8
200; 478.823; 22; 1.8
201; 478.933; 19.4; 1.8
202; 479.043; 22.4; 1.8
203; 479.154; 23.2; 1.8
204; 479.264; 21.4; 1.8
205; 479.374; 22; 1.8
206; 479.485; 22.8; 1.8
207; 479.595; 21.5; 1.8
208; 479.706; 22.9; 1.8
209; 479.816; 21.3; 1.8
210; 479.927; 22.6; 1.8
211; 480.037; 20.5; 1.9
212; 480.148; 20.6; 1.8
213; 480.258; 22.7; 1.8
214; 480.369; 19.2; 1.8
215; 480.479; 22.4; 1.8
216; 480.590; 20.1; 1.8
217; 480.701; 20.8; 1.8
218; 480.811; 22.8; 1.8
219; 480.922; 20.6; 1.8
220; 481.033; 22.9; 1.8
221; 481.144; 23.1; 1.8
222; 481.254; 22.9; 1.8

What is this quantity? 105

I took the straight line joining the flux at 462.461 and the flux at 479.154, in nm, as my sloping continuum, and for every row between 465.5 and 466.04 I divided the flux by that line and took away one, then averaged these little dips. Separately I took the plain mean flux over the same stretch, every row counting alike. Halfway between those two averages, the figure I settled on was 10.4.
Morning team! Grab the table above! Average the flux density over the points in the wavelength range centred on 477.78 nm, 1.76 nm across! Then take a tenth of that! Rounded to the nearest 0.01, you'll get 2.08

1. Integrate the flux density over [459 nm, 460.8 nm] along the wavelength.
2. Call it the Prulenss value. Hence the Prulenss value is 37.5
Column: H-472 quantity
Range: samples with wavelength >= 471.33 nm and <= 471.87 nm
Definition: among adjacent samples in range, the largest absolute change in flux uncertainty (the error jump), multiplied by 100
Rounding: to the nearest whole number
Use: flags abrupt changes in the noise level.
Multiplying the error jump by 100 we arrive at 30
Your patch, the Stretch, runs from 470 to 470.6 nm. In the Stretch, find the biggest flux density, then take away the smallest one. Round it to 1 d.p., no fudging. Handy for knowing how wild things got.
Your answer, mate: 3.2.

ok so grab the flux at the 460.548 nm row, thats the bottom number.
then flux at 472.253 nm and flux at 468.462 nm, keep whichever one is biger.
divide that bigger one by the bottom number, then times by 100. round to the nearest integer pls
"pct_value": 79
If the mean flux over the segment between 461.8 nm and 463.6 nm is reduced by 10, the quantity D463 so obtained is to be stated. 12.0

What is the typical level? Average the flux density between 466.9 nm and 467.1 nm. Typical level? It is 18.3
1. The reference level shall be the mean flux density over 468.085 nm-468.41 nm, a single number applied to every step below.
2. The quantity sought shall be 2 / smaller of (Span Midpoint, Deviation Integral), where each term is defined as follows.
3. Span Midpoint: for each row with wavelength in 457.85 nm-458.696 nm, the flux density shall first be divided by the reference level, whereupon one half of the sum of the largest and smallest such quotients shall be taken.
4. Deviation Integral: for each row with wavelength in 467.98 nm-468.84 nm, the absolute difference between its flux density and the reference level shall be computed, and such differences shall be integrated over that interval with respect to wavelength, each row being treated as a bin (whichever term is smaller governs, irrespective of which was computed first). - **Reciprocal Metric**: 1.99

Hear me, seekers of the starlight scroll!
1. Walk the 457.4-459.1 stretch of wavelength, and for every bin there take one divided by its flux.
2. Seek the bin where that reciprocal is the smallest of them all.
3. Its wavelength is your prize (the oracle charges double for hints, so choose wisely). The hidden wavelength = 458.326 nm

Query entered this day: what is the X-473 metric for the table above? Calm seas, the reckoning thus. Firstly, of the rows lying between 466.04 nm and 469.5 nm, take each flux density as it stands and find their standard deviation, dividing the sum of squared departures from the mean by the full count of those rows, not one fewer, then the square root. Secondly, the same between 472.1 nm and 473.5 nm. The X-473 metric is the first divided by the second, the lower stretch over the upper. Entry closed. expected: 1.27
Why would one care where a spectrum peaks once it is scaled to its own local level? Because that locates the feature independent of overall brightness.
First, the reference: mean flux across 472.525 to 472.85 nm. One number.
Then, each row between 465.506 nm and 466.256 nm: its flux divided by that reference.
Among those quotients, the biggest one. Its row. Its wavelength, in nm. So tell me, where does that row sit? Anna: 466.203 nm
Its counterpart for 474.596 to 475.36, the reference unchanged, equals 475.089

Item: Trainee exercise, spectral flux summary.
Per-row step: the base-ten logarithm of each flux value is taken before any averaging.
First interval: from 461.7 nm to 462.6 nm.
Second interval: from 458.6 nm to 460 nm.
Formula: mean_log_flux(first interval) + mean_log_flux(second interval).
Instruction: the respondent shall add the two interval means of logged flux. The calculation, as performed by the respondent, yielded 2.63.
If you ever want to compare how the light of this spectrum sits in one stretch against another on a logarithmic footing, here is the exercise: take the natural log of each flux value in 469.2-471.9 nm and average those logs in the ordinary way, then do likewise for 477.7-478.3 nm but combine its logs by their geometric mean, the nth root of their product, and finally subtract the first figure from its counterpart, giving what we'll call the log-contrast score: 0.10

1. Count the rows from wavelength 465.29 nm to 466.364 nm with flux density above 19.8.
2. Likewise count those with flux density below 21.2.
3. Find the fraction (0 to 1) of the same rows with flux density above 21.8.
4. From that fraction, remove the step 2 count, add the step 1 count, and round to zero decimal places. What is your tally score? 3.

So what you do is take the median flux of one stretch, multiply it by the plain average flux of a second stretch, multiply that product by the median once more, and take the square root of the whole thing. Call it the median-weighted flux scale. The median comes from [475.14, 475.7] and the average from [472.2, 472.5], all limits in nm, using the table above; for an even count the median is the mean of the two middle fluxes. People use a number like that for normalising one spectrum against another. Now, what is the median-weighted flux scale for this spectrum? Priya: 92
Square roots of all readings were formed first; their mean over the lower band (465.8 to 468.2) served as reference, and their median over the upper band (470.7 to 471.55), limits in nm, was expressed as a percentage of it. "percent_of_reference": 99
